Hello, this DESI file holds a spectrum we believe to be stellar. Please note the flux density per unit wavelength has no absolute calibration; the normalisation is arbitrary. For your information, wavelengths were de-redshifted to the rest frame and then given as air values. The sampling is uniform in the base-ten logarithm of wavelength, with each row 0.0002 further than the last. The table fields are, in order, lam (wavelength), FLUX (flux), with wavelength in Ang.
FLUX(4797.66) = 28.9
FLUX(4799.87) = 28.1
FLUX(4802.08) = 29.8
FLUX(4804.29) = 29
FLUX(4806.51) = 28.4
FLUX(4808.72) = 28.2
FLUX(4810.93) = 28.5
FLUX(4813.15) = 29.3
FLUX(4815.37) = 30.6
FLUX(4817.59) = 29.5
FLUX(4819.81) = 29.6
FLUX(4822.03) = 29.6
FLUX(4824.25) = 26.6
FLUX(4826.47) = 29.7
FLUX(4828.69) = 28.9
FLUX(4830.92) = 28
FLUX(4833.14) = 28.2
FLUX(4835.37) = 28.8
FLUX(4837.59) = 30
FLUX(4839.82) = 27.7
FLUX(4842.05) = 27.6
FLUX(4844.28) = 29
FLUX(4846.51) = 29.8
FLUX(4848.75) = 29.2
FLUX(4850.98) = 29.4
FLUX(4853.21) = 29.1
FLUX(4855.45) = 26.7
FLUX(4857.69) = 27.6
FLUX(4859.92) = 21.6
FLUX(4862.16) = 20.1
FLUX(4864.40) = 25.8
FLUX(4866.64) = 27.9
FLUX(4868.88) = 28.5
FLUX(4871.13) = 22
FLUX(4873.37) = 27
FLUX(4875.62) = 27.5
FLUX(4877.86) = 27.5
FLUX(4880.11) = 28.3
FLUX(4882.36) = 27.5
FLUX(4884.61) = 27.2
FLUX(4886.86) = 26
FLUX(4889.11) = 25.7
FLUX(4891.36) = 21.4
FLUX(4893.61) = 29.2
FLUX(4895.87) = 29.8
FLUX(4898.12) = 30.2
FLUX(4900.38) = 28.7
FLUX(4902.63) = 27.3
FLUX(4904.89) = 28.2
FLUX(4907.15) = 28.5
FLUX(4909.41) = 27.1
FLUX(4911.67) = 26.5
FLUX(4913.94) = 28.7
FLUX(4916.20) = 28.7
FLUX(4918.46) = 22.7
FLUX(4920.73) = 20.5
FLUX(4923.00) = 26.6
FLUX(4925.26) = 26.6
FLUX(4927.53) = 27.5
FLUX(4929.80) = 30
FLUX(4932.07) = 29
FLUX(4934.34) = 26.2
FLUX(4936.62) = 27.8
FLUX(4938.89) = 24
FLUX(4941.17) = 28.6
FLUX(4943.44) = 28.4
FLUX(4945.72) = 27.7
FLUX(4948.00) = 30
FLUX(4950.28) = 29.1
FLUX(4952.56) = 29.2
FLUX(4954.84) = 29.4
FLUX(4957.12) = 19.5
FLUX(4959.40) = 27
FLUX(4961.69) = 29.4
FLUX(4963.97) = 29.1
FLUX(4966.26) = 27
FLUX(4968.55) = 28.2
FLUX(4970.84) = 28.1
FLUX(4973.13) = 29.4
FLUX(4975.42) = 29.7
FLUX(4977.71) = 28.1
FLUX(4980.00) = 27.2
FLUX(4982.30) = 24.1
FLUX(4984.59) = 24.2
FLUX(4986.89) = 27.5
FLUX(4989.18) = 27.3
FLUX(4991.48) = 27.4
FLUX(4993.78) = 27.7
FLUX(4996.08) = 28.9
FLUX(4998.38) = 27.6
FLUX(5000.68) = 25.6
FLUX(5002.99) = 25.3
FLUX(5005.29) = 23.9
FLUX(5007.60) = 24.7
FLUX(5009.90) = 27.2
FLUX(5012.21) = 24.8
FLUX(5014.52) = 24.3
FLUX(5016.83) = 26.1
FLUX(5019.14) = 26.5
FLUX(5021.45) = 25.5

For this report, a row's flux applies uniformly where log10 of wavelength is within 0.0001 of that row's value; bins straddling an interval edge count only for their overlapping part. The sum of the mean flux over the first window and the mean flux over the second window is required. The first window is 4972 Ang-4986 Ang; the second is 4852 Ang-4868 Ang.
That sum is 52.7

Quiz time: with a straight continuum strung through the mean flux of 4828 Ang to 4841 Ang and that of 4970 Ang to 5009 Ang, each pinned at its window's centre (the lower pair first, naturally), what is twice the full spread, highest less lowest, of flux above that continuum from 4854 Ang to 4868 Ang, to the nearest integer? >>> 16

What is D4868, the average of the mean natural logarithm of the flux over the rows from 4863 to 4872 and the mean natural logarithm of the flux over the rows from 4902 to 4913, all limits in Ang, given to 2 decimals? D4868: 3.28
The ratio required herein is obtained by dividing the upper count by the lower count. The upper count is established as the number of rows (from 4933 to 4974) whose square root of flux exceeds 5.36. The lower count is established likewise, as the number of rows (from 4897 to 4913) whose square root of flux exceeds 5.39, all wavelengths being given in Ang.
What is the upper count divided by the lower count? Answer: 7.0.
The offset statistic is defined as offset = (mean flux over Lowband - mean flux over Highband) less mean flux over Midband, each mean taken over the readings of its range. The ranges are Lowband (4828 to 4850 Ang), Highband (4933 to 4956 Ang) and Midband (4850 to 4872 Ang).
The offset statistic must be -25.2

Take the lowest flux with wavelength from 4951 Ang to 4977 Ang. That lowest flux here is 19.5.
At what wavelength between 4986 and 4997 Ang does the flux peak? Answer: 4996.08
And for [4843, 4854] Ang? 4846.51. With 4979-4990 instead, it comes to 4986.89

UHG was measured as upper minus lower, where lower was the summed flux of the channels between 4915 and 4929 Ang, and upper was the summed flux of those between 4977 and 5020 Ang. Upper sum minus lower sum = 346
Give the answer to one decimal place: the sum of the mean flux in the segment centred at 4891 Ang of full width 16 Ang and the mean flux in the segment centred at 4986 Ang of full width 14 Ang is 53.4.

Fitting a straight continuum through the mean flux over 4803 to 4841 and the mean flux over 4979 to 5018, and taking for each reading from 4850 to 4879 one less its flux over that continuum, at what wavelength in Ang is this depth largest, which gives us 4862.16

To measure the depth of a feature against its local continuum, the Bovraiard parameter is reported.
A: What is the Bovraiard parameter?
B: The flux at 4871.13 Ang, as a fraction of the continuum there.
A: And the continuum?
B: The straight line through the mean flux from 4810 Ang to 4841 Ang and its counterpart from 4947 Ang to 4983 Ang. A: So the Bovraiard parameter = 0.77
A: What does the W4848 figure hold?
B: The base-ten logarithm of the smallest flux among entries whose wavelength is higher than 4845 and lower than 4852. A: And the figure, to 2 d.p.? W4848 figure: 1.47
